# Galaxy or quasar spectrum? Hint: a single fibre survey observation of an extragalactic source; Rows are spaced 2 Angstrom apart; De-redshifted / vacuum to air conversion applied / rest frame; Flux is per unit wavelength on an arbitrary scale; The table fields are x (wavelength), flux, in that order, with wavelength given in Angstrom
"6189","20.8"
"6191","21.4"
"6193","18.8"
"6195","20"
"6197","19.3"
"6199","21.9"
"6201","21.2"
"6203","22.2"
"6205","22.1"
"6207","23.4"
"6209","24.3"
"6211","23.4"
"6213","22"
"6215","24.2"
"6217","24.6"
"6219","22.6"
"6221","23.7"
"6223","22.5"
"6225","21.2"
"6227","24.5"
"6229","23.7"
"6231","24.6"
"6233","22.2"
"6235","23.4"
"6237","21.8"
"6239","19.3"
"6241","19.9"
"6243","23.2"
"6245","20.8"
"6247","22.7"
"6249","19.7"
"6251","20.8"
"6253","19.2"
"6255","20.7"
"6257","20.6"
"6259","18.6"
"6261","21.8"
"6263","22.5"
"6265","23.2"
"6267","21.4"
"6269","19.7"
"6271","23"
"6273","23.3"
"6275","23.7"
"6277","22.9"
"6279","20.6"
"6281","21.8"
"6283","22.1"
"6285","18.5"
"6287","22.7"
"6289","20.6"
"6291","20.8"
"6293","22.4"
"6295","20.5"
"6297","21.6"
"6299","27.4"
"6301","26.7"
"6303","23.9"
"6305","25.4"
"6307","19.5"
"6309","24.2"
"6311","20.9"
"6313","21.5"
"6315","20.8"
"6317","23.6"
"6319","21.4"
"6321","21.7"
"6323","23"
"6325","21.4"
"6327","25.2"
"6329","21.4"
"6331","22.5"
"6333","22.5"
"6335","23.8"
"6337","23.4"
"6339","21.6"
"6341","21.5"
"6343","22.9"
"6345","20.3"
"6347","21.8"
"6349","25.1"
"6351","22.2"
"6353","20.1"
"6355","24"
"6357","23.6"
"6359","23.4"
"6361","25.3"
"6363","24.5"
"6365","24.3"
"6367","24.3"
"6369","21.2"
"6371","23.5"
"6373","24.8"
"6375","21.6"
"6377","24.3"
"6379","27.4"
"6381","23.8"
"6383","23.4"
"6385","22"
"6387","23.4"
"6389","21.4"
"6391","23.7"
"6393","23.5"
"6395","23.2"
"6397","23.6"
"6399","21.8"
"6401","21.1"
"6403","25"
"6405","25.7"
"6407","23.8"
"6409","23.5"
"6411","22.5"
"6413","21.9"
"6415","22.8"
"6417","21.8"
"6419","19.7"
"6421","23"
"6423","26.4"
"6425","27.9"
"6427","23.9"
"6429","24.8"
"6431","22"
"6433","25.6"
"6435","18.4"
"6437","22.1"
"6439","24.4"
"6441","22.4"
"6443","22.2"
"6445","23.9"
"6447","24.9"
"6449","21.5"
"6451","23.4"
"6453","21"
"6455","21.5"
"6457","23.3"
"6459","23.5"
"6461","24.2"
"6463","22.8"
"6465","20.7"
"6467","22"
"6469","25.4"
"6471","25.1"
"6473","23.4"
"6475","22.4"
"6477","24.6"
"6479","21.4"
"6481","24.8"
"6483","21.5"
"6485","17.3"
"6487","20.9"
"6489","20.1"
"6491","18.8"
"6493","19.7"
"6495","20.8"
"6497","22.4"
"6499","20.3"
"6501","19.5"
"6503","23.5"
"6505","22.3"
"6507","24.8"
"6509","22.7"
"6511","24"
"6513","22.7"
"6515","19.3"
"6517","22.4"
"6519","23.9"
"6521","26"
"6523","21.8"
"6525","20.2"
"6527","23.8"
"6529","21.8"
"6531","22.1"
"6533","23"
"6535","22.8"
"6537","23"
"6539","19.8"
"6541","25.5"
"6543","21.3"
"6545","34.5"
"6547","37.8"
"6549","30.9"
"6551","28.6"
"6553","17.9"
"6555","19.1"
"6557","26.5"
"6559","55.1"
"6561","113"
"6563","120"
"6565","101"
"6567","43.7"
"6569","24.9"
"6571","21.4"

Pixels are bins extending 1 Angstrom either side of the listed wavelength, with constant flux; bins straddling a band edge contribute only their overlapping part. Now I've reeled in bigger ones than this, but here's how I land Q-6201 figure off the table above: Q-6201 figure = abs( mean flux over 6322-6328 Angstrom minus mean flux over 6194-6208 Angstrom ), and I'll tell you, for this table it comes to 1.8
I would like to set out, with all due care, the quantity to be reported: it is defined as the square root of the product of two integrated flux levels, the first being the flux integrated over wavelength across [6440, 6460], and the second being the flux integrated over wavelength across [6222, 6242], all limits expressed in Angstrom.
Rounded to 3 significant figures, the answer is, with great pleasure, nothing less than 451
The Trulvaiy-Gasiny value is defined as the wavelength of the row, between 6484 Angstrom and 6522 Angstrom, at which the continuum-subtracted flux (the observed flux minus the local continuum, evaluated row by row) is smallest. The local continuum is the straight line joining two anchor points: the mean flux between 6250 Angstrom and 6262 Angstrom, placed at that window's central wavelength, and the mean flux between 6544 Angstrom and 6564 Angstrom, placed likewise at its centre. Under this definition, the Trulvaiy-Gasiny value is 6515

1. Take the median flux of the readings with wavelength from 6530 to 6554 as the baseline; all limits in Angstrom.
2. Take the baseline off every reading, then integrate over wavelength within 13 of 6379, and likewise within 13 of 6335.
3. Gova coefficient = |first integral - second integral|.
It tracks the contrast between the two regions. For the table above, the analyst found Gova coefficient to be 27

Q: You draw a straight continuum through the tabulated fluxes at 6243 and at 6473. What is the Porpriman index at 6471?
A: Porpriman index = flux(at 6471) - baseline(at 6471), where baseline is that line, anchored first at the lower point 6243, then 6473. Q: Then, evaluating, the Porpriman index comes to 1.7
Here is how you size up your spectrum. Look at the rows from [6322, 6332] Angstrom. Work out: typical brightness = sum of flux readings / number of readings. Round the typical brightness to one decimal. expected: 22.7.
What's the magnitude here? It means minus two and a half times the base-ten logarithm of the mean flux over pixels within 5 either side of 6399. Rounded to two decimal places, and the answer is -3.40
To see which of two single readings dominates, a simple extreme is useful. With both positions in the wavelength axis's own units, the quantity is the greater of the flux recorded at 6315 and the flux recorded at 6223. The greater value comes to 22.5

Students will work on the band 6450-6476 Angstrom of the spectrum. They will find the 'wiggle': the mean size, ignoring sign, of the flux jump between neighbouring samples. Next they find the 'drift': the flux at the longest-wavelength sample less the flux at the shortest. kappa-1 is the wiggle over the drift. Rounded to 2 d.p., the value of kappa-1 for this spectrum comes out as -1.40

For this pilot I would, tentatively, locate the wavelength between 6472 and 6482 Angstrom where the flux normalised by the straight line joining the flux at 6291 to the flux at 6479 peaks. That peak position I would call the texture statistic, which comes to 6481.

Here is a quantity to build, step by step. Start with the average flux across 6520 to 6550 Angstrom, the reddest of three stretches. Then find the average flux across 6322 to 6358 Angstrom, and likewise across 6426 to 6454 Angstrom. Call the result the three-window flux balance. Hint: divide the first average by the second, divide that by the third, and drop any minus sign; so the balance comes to 0.048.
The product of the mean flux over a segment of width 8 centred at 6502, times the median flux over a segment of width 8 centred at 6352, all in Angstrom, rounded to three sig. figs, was 494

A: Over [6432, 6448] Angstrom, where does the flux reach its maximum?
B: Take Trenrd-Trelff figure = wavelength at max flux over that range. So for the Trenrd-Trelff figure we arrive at 6433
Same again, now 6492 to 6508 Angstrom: 6507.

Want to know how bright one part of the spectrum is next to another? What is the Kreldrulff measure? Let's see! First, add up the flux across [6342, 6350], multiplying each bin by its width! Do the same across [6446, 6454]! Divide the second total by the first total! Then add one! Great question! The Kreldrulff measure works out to 2.0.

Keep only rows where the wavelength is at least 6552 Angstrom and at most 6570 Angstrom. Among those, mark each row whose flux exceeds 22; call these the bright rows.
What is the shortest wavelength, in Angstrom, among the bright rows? 6557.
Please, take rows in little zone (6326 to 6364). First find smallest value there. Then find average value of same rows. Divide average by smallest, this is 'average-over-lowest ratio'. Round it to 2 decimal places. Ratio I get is 1.14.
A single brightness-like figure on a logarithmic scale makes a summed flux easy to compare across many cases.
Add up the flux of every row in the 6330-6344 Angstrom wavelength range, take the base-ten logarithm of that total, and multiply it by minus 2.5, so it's -5.50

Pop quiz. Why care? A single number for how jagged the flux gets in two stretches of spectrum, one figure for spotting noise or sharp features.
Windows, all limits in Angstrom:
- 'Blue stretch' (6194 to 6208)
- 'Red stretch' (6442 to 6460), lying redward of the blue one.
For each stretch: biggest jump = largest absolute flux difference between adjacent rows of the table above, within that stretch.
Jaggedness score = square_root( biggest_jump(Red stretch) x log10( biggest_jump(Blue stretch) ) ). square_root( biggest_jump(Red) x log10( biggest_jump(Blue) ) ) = 1.19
